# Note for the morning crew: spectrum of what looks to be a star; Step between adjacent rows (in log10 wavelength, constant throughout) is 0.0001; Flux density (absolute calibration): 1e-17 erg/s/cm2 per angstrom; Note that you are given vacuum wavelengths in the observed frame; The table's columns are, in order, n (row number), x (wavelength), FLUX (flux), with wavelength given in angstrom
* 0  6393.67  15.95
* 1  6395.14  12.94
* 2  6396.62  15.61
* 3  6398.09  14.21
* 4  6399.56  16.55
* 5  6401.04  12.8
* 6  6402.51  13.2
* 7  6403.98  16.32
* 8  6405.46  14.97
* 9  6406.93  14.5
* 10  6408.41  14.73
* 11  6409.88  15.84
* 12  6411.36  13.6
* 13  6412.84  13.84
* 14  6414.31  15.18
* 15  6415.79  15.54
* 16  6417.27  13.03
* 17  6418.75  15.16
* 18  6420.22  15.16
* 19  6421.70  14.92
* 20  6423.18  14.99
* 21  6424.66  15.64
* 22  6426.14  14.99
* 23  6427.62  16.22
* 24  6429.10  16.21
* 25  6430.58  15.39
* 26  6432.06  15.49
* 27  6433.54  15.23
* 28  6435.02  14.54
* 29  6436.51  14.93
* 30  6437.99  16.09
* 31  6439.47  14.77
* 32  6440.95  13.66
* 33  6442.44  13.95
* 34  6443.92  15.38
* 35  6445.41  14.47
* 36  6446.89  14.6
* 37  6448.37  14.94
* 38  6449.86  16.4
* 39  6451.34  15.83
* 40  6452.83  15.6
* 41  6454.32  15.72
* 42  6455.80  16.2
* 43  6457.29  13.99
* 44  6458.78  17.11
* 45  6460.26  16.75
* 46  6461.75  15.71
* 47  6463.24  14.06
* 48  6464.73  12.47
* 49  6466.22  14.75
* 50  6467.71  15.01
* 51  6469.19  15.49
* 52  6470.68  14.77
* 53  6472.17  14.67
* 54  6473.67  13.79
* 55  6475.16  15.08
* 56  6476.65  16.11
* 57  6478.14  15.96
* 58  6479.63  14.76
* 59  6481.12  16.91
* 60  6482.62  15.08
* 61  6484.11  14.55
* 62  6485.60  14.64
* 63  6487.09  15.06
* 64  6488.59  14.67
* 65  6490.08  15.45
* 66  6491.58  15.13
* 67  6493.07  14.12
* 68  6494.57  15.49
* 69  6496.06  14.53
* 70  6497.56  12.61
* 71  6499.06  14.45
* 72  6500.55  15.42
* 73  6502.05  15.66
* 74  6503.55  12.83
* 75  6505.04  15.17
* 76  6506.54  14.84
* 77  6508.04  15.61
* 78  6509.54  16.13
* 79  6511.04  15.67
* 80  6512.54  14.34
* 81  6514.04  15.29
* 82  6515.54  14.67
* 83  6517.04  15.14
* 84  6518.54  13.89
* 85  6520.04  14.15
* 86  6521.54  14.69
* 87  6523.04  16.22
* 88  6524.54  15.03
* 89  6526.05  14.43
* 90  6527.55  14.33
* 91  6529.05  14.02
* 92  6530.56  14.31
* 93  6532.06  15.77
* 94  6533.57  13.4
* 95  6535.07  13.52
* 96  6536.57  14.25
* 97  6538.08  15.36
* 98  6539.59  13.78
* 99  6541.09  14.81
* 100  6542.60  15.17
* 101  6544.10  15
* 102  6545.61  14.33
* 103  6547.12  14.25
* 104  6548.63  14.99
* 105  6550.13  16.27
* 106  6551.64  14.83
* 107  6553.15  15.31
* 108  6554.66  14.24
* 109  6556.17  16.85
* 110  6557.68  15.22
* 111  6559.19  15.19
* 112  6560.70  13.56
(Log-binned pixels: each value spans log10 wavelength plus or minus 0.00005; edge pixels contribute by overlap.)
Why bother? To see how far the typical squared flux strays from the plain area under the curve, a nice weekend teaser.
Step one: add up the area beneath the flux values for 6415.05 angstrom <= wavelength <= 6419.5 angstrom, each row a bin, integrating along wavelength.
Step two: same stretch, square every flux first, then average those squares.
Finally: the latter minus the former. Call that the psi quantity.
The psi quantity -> 149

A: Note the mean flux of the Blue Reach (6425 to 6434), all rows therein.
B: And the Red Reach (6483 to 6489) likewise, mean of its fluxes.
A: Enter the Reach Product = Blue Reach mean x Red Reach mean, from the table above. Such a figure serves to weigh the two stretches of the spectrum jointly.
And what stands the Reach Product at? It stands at 230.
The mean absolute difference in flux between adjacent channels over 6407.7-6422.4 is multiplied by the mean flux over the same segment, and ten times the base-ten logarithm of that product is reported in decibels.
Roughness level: 12.2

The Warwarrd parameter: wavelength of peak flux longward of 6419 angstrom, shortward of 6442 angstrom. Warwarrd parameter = 6427.62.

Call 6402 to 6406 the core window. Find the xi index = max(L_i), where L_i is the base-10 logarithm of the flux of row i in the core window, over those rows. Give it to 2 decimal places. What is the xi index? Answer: 1.21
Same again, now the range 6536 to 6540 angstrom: 1.19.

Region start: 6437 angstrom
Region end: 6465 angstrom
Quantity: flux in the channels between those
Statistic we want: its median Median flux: 15.4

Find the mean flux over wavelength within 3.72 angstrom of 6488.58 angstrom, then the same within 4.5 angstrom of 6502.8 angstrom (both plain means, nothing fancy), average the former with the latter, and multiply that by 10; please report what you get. 149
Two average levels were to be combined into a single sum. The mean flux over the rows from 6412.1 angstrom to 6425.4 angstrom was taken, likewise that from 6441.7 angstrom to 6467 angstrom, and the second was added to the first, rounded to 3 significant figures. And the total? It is 30.0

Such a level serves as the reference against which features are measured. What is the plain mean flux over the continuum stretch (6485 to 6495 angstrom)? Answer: 14.9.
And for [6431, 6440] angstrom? 15.2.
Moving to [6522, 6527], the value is 15.2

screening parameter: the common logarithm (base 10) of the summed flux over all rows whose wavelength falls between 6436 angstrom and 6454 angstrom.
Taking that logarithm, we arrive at 2.3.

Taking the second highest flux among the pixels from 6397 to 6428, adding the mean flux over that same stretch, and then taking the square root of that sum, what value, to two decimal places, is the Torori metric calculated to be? 5.58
